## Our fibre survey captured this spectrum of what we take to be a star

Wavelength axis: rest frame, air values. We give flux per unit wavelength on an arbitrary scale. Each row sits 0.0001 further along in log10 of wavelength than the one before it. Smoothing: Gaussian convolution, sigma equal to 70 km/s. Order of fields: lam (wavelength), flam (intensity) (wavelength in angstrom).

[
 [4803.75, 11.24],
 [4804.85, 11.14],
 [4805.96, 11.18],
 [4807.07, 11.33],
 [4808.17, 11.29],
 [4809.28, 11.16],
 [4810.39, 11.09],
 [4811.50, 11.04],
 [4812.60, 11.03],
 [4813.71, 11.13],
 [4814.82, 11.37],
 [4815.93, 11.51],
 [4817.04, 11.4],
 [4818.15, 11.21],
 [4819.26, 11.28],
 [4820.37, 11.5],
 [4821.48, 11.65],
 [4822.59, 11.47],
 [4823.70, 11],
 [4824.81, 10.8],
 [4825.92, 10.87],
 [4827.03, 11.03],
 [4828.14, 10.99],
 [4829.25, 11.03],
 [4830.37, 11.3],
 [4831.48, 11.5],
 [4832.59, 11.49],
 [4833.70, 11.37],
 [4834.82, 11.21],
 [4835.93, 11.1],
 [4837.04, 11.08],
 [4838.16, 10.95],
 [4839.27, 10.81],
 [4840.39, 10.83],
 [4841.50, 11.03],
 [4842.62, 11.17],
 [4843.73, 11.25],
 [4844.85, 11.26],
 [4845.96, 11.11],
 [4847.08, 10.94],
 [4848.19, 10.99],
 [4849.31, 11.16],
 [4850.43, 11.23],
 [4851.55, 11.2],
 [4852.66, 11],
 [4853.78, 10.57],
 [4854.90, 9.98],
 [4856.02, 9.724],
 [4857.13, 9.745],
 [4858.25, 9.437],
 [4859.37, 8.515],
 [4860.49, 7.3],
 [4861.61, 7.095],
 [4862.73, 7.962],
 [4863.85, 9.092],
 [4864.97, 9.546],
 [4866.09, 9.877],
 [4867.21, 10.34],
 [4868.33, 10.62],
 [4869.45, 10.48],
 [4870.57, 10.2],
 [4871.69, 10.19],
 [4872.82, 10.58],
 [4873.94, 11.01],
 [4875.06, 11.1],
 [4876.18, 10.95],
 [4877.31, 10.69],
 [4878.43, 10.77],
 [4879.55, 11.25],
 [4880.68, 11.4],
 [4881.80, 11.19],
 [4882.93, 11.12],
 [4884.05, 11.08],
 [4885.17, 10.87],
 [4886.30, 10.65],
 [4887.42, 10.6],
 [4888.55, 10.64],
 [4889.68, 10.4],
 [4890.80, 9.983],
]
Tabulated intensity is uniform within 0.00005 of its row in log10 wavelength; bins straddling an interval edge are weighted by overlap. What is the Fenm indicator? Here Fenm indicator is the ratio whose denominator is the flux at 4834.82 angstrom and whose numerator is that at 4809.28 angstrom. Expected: 1.00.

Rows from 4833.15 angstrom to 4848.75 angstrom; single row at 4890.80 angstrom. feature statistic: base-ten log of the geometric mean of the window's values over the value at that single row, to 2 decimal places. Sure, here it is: 0.05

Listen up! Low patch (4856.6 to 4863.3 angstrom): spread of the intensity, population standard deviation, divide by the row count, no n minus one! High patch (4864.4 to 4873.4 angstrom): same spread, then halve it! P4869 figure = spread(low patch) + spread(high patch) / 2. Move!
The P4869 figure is 1.2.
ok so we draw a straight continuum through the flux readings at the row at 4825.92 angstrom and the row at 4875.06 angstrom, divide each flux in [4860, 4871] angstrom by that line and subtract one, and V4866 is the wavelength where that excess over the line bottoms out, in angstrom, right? 4861.61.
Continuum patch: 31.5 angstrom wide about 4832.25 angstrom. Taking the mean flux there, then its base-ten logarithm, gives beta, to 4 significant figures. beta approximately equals 1.048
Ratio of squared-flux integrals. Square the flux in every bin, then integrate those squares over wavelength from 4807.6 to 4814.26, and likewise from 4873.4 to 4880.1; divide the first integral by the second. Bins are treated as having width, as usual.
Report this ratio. 1.0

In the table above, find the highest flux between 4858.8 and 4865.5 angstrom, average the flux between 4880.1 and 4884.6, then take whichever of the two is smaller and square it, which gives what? 91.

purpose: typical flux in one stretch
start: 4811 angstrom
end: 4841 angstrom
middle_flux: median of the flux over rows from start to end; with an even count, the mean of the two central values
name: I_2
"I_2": 11.1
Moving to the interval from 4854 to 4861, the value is 9.6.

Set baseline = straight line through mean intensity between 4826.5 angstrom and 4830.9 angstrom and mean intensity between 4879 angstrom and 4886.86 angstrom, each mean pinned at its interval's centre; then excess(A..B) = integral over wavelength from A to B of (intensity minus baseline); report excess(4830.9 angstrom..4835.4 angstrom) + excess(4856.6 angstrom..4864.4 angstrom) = -19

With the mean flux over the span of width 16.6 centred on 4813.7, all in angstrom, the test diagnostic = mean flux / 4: 2.82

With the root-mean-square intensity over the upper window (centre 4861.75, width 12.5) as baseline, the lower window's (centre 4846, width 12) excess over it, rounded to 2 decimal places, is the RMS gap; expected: 2.08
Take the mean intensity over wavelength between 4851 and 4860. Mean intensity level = 10.0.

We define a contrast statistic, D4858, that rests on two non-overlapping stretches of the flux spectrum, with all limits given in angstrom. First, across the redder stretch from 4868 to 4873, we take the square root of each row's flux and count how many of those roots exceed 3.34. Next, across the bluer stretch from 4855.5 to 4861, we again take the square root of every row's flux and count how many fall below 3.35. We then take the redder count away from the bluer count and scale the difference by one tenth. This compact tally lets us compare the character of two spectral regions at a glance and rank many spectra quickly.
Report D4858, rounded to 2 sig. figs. 0.50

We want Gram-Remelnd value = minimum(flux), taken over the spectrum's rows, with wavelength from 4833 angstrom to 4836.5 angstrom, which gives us 11.1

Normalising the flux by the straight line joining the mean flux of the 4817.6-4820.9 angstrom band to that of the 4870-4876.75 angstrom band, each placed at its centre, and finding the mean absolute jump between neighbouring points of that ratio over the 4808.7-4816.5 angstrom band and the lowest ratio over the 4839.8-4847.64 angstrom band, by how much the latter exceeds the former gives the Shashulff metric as 0.97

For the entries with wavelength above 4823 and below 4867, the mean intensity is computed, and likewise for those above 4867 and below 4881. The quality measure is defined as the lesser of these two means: 10.5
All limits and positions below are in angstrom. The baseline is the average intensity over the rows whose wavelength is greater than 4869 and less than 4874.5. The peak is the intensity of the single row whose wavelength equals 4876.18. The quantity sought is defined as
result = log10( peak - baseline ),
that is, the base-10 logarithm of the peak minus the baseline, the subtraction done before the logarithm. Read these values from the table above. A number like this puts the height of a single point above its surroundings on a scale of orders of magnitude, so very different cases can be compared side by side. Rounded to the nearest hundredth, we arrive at -0.34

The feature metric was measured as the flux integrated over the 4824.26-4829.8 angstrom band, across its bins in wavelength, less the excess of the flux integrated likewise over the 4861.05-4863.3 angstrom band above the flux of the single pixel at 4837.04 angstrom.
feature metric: 55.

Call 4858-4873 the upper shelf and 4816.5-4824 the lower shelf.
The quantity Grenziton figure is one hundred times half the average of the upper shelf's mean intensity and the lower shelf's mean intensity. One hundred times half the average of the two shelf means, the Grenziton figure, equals 518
